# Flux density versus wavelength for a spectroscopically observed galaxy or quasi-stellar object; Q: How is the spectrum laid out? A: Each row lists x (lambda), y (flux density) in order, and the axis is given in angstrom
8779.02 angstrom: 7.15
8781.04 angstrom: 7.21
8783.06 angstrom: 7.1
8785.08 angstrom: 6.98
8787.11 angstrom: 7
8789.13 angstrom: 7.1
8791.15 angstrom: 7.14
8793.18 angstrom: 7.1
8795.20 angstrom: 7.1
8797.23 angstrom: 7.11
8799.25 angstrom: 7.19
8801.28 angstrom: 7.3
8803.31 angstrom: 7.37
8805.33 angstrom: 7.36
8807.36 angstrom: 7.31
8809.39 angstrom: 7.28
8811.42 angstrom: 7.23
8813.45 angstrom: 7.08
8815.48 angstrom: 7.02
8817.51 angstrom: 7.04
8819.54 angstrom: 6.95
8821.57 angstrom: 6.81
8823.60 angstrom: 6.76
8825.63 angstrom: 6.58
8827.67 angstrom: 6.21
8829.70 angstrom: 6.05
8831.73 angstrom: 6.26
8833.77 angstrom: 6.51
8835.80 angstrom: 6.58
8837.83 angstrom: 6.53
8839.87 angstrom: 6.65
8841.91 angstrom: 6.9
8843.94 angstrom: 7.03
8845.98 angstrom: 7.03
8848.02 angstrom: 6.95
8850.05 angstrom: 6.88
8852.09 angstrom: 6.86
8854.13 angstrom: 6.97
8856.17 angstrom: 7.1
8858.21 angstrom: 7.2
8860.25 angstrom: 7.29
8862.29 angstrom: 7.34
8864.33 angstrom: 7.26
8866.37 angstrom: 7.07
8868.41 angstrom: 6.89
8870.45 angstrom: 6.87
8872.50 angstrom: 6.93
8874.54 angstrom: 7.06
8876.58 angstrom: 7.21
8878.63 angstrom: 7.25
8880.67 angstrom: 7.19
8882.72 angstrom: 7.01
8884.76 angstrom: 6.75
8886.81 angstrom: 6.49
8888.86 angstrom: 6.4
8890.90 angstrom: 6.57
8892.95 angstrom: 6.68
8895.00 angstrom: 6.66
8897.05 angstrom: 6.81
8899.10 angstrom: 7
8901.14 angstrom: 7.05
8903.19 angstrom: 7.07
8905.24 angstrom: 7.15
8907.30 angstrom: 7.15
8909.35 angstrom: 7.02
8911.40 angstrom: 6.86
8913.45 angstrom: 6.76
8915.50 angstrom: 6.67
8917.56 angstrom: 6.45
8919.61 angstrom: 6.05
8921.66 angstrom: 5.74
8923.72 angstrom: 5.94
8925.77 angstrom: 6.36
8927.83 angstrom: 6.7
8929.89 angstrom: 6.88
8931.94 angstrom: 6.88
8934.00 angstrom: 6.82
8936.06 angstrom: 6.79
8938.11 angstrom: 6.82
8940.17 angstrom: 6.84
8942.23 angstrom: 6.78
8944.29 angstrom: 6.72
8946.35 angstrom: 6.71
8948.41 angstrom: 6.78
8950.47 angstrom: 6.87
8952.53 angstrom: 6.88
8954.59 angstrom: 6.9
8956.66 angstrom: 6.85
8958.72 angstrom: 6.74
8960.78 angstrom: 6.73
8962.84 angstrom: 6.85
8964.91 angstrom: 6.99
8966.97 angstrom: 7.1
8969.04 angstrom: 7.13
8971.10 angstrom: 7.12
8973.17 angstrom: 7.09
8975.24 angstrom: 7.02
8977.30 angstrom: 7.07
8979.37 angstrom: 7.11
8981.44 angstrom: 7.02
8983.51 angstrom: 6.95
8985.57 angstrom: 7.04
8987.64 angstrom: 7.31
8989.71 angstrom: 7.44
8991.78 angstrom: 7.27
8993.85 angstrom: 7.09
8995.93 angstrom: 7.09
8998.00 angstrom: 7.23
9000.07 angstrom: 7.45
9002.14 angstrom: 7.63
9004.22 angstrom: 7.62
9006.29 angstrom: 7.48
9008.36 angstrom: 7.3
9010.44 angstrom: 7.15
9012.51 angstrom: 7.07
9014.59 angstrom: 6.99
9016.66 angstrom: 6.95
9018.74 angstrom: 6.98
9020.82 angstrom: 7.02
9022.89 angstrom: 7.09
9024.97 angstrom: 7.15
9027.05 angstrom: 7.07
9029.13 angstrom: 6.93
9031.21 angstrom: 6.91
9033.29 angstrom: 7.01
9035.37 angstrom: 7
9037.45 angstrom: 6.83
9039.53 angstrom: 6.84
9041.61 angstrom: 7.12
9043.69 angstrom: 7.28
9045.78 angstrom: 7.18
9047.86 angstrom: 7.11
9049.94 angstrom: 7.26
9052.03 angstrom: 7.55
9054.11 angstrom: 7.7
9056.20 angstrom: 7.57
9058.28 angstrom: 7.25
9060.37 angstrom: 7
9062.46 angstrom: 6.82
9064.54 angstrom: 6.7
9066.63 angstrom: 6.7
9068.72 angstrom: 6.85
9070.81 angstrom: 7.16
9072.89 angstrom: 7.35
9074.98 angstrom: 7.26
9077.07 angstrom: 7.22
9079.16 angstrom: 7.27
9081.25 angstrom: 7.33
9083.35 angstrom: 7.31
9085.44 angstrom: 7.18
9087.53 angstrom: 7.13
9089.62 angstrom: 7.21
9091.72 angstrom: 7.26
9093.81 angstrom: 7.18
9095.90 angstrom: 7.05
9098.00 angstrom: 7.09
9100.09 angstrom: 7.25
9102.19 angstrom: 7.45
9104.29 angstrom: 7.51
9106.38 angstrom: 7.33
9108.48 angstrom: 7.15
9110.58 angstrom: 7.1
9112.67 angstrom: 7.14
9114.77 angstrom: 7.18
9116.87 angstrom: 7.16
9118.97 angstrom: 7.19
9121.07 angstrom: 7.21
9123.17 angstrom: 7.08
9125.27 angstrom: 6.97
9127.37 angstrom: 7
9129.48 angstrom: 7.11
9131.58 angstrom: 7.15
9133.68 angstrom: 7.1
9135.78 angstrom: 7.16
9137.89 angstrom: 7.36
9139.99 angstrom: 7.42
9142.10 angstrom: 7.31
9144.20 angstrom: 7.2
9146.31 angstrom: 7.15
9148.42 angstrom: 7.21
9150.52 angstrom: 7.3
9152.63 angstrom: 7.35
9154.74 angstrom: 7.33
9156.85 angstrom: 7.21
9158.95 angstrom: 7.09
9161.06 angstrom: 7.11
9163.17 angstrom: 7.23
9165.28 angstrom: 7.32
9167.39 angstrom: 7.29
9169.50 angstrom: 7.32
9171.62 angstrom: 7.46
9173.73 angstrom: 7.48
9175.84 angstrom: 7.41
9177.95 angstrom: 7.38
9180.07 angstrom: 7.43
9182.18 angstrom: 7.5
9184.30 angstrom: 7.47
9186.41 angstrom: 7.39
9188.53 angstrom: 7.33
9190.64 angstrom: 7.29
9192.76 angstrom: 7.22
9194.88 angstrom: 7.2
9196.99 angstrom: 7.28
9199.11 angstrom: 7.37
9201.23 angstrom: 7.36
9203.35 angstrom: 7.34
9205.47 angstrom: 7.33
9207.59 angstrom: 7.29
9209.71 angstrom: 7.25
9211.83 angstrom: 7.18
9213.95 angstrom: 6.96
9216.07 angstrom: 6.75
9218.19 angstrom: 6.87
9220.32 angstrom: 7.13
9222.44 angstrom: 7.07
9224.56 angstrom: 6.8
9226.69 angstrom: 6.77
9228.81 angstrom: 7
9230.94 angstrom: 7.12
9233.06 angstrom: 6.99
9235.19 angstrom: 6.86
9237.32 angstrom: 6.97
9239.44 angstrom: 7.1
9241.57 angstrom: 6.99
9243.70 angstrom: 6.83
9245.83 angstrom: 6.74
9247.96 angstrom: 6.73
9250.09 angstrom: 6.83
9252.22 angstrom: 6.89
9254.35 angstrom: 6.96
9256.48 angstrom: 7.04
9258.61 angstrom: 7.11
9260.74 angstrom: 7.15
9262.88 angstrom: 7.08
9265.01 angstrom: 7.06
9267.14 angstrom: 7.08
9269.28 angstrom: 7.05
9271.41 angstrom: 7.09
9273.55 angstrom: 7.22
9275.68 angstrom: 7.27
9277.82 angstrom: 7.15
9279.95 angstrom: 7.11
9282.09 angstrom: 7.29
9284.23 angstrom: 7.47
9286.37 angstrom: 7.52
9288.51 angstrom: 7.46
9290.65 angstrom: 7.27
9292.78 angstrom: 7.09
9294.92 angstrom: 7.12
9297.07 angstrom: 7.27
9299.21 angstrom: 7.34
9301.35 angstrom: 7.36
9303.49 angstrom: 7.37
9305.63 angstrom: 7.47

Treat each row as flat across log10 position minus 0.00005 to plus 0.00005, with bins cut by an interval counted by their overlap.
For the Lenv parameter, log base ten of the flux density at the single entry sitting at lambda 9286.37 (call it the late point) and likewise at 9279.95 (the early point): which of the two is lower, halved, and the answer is 0.426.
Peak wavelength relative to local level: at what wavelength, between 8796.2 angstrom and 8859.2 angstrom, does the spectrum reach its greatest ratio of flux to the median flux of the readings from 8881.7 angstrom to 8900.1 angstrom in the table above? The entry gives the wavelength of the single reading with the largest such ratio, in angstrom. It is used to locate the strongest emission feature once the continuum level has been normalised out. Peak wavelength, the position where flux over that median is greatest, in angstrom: 8803.31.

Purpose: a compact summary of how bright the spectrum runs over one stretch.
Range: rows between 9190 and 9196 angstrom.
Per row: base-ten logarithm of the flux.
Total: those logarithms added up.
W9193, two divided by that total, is 0.776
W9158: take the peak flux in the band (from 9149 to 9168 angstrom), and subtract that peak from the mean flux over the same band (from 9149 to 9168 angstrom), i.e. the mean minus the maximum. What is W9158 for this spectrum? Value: -0.10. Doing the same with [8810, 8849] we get -0.48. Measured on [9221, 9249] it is -0.20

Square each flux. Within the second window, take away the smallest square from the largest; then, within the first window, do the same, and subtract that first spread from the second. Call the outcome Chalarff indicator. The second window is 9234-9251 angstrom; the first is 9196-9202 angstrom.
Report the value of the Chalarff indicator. 4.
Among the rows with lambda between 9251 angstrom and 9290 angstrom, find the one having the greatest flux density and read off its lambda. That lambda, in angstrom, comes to 9286.37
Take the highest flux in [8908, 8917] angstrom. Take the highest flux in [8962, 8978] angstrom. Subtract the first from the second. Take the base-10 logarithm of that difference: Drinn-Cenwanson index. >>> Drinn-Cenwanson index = -1.0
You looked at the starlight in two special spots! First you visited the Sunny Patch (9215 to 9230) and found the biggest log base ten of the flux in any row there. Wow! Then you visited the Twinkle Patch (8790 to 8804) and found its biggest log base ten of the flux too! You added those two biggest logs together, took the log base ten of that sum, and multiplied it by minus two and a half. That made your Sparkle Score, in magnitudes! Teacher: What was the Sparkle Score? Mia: -0.589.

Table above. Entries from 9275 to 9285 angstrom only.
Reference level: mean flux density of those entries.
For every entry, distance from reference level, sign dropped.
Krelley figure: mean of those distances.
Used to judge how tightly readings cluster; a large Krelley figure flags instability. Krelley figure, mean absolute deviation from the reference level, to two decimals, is 0.10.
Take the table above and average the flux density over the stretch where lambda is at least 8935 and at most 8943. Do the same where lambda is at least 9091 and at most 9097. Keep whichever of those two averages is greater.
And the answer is 7.16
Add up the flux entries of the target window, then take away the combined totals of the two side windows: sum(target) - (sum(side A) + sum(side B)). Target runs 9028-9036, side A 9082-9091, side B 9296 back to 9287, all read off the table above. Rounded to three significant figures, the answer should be -29.9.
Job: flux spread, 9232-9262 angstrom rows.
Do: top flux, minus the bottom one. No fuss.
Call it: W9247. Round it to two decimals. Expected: 0.42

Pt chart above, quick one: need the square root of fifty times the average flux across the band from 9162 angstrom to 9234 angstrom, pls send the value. 19.0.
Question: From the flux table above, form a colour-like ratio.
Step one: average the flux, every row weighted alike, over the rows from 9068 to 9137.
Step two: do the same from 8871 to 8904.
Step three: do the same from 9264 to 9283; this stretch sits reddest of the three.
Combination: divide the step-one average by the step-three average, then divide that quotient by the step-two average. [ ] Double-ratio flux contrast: 0.1461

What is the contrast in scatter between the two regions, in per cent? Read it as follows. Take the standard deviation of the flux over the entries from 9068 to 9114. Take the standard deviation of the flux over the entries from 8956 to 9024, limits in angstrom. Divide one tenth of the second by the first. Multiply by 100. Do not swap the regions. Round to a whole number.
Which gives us 16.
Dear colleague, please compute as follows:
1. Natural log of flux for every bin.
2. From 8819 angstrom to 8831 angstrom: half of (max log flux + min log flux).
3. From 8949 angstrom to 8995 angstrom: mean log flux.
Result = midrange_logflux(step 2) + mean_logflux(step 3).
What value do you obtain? 3.82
